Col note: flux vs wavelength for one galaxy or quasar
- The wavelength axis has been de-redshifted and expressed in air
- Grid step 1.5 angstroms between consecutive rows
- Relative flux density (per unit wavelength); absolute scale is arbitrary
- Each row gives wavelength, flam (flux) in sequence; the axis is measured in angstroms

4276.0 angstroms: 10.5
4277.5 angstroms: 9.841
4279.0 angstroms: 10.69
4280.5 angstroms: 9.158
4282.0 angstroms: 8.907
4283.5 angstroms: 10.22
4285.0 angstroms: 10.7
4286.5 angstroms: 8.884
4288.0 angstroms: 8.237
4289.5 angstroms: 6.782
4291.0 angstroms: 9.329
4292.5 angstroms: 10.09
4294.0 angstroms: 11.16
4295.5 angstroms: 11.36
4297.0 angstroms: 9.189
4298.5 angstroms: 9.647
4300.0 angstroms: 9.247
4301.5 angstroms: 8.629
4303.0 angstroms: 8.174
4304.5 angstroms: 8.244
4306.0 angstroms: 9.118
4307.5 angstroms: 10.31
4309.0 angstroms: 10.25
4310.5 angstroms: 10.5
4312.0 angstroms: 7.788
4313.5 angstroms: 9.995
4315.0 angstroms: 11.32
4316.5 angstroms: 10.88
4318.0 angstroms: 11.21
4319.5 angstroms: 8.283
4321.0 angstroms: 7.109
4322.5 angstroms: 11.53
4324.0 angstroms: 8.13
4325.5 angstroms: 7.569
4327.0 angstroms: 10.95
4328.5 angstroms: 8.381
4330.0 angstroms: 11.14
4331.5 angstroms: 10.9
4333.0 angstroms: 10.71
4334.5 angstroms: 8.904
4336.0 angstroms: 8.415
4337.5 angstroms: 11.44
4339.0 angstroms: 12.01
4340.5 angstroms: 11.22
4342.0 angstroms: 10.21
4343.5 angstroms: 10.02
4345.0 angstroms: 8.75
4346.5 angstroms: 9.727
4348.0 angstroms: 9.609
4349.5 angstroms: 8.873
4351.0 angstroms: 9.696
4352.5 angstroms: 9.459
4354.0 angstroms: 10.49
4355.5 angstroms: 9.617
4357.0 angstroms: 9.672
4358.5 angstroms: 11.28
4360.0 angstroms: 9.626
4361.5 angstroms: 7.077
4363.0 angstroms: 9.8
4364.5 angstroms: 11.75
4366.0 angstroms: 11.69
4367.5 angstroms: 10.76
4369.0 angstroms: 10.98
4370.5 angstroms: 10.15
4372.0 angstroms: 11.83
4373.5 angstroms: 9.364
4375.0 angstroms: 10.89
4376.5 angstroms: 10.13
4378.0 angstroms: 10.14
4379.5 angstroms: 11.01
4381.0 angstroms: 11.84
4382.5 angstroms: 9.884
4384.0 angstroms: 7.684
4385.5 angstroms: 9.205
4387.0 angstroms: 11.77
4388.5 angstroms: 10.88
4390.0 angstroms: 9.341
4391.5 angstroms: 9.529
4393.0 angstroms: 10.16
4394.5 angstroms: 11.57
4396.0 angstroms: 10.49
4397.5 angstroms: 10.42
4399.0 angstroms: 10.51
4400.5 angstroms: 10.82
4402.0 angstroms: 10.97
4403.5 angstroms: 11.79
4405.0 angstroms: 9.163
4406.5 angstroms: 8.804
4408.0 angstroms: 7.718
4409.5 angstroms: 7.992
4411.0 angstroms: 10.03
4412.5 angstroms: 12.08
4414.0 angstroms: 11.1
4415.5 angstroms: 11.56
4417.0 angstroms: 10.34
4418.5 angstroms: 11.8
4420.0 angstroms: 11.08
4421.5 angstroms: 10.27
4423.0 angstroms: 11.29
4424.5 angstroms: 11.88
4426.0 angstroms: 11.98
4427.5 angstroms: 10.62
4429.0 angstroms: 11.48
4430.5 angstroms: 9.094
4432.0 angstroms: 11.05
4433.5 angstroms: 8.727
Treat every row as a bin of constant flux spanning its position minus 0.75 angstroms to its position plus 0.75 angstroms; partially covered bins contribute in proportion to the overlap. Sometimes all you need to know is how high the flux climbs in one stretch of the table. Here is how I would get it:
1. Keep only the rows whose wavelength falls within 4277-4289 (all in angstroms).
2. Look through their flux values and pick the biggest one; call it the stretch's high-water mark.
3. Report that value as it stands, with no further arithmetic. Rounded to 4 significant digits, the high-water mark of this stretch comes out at 10.70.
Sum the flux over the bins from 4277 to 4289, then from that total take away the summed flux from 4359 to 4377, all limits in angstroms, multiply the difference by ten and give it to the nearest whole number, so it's -474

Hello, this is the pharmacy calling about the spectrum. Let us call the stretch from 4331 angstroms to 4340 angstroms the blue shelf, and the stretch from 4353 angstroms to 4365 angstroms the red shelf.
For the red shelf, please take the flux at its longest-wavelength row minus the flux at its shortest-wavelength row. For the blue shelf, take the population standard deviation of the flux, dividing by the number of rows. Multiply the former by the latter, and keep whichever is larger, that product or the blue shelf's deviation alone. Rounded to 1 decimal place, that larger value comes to 1.6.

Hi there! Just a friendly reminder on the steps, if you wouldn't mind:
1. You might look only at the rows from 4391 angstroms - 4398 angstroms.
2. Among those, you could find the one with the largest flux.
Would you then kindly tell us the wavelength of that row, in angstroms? 4394.5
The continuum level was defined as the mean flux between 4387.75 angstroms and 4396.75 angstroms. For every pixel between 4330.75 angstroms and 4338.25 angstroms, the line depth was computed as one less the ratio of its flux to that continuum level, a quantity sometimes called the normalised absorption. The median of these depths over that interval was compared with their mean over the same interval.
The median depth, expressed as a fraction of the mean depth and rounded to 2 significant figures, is -1.5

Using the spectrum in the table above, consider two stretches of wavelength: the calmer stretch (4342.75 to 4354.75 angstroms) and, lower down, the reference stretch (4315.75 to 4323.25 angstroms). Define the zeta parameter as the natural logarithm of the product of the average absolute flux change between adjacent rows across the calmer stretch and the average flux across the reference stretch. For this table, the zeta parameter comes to 2.0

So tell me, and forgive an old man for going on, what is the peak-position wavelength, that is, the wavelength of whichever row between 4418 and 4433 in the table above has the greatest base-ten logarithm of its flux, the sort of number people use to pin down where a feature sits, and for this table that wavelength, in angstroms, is 4426.0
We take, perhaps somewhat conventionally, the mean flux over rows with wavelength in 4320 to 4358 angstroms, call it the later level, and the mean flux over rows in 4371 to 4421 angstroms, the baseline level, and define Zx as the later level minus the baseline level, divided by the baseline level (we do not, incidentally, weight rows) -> -0.056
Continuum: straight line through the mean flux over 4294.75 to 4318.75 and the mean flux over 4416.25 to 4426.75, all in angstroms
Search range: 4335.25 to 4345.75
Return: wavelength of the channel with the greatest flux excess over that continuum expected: 4339.0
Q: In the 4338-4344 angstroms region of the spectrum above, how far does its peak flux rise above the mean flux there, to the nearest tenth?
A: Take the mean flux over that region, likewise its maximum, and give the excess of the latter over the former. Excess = 1.1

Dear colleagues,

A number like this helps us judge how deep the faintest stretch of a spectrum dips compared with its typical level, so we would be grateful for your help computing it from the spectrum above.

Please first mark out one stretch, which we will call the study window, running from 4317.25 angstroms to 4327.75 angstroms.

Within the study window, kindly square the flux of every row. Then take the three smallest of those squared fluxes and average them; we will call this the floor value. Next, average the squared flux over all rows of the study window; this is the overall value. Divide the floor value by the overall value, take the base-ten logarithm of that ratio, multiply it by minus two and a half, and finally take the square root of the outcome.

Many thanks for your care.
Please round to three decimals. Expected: 0.680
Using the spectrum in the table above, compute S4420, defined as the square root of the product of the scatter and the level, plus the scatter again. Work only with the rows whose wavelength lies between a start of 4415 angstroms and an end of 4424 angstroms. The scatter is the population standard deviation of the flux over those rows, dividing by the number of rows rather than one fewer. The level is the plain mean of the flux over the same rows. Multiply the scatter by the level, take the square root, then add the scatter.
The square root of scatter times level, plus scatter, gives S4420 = 3.1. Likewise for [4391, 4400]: 3.1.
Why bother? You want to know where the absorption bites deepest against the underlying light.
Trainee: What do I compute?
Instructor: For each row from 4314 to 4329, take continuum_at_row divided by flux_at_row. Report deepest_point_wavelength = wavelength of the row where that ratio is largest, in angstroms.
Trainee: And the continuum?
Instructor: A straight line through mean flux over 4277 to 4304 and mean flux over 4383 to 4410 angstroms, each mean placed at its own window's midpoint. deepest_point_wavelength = 4321.0 angstroms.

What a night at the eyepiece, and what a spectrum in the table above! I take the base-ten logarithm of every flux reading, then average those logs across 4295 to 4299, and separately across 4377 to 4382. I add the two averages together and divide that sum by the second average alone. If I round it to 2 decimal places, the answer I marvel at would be 1.96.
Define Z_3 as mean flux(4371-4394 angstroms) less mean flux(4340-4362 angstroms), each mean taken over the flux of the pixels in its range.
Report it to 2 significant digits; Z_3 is 0.56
